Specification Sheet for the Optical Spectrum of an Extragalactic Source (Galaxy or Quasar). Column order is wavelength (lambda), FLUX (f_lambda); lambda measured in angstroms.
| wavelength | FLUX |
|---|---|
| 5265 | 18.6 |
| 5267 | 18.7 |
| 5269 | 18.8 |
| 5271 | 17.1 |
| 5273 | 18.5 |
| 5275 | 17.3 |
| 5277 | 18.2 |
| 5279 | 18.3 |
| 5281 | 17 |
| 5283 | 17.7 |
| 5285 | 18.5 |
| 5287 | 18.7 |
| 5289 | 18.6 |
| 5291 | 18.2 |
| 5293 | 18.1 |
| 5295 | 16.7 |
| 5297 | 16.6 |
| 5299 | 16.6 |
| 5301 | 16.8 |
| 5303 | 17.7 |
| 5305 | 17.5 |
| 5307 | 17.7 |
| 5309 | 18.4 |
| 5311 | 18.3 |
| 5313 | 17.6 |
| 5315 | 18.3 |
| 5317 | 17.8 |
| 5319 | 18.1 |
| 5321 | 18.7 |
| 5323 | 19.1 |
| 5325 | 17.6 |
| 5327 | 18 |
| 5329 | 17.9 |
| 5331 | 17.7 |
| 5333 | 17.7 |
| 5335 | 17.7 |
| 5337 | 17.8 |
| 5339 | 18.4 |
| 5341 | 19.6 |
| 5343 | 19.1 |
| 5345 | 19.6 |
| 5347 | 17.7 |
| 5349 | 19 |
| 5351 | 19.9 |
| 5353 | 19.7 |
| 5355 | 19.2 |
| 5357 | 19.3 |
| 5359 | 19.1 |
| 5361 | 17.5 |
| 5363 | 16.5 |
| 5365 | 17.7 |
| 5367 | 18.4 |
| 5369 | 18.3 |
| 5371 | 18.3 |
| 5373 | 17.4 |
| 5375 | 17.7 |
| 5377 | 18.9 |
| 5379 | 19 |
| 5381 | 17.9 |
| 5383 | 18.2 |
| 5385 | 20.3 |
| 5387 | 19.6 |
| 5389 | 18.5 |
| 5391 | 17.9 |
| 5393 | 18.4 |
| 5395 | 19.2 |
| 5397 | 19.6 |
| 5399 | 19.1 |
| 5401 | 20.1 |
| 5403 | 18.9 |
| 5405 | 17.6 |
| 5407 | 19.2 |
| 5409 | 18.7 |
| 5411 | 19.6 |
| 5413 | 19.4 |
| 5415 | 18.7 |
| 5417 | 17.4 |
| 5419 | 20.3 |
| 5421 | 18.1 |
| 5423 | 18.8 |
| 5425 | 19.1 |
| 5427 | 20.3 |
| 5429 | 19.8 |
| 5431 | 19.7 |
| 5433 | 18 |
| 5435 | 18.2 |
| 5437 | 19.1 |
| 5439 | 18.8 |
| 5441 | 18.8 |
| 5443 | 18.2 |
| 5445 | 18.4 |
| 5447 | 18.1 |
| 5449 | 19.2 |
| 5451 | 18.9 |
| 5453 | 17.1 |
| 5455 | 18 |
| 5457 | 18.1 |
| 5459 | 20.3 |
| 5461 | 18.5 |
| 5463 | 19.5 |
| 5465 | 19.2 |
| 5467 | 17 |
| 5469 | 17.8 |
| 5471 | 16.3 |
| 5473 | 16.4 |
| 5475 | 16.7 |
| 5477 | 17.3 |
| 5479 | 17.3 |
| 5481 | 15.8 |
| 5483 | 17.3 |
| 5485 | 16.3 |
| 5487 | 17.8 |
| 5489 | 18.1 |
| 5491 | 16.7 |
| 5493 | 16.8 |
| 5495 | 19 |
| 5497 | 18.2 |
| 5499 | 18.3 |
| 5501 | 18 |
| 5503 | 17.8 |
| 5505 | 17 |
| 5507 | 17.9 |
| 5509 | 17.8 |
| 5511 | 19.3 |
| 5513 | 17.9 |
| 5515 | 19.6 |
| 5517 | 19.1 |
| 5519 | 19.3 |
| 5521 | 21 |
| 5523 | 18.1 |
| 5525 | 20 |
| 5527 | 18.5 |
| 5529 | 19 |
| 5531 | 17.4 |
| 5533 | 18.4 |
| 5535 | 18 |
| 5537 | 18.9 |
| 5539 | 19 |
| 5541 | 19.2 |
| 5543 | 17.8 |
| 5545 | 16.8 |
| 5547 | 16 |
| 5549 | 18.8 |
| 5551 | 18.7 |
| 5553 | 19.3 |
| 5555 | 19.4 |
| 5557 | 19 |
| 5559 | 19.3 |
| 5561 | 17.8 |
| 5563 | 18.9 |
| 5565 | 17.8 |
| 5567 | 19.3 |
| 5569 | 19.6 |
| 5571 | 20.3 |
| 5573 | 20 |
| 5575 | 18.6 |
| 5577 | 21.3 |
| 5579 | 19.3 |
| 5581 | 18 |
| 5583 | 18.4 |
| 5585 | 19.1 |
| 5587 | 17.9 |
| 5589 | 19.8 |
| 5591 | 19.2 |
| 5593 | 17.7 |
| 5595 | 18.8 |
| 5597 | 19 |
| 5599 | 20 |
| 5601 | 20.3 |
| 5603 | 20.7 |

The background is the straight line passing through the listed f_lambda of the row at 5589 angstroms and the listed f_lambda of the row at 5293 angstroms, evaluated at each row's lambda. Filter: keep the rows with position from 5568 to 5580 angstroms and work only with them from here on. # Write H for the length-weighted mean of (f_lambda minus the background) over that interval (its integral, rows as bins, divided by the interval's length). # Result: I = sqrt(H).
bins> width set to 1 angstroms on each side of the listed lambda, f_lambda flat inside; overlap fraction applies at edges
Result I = 0.37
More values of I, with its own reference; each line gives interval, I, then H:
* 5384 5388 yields 1.15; 1.32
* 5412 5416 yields 0.51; 0.26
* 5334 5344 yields 0.39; 0.16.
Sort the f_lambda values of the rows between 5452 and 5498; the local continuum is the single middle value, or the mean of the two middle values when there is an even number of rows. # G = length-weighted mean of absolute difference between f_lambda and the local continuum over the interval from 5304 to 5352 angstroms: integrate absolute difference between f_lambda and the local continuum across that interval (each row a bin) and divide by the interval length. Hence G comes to 1.0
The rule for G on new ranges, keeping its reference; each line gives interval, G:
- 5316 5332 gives 0.8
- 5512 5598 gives 1.6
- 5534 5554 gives 1.3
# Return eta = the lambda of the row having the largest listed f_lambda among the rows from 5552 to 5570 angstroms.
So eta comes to 5569 angstroms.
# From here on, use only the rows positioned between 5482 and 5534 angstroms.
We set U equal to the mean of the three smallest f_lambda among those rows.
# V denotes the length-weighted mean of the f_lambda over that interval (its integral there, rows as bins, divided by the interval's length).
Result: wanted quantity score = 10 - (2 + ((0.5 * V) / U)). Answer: 7.450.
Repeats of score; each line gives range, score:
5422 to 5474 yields 7.441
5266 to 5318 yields 7.464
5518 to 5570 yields 7.442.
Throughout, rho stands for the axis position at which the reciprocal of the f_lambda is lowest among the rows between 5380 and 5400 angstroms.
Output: 5385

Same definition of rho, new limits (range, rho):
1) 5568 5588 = 5577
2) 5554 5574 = 5571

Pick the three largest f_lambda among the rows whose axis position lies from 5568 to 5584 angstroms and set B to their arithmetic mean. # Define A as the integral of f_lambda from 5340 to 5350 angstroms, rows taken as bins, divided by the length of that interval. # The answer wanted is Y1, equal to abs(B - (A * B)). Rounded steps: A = 19.0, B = 20.5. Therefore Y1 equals 370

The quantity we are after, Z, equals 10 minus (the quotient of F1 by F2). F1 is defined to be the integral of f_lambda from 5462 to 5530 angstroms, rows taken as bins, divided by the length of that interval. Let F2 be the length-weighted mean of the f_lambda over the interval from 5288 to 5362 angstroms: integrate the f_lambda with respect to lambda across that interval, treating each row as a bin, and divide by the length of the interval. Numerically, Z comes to 9.01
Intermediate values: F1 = 18.0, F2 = 18.2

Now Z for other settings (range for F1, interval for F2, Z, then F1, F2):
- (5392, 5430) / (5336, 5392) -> 8.97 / 19.1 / 18.6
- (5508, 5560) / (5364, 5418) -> 9.00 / 18.7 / 18.7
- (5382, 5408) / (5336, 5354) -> 9.00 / 19.0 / 19.0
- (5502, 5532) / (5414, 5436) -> 9.02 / 18.6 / 18.9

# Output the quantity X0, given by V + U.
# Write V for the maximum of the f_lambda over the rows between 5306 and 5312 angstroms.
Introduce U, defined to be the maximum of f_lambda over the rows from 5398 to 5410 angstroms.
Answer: 38.5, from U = 20.1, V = 18.4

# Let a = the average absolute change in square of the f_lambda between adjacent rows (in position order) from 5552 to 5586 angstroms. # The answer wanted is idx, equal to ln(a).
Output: 3.64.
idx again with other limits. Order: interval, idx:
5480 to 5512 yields 3.39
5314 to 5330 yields 2.99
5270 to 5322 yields 2.98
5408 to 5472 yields 3.56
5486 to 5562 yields 3.53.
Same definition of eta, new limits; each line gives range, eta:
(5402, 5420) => 5419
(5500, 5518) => 5515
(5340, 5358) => 5351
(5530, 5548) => 5541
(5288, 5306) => 5289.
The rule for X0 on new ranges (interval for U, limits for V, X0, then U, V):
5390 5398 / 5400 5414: 39.7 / 19.6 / 20.1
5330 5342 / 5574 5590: 40.9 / 19.6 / 21.3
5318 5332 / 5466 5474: 36.9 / 19.1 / 17.8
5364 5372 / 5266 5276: 37.2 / 18.4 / 18.8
